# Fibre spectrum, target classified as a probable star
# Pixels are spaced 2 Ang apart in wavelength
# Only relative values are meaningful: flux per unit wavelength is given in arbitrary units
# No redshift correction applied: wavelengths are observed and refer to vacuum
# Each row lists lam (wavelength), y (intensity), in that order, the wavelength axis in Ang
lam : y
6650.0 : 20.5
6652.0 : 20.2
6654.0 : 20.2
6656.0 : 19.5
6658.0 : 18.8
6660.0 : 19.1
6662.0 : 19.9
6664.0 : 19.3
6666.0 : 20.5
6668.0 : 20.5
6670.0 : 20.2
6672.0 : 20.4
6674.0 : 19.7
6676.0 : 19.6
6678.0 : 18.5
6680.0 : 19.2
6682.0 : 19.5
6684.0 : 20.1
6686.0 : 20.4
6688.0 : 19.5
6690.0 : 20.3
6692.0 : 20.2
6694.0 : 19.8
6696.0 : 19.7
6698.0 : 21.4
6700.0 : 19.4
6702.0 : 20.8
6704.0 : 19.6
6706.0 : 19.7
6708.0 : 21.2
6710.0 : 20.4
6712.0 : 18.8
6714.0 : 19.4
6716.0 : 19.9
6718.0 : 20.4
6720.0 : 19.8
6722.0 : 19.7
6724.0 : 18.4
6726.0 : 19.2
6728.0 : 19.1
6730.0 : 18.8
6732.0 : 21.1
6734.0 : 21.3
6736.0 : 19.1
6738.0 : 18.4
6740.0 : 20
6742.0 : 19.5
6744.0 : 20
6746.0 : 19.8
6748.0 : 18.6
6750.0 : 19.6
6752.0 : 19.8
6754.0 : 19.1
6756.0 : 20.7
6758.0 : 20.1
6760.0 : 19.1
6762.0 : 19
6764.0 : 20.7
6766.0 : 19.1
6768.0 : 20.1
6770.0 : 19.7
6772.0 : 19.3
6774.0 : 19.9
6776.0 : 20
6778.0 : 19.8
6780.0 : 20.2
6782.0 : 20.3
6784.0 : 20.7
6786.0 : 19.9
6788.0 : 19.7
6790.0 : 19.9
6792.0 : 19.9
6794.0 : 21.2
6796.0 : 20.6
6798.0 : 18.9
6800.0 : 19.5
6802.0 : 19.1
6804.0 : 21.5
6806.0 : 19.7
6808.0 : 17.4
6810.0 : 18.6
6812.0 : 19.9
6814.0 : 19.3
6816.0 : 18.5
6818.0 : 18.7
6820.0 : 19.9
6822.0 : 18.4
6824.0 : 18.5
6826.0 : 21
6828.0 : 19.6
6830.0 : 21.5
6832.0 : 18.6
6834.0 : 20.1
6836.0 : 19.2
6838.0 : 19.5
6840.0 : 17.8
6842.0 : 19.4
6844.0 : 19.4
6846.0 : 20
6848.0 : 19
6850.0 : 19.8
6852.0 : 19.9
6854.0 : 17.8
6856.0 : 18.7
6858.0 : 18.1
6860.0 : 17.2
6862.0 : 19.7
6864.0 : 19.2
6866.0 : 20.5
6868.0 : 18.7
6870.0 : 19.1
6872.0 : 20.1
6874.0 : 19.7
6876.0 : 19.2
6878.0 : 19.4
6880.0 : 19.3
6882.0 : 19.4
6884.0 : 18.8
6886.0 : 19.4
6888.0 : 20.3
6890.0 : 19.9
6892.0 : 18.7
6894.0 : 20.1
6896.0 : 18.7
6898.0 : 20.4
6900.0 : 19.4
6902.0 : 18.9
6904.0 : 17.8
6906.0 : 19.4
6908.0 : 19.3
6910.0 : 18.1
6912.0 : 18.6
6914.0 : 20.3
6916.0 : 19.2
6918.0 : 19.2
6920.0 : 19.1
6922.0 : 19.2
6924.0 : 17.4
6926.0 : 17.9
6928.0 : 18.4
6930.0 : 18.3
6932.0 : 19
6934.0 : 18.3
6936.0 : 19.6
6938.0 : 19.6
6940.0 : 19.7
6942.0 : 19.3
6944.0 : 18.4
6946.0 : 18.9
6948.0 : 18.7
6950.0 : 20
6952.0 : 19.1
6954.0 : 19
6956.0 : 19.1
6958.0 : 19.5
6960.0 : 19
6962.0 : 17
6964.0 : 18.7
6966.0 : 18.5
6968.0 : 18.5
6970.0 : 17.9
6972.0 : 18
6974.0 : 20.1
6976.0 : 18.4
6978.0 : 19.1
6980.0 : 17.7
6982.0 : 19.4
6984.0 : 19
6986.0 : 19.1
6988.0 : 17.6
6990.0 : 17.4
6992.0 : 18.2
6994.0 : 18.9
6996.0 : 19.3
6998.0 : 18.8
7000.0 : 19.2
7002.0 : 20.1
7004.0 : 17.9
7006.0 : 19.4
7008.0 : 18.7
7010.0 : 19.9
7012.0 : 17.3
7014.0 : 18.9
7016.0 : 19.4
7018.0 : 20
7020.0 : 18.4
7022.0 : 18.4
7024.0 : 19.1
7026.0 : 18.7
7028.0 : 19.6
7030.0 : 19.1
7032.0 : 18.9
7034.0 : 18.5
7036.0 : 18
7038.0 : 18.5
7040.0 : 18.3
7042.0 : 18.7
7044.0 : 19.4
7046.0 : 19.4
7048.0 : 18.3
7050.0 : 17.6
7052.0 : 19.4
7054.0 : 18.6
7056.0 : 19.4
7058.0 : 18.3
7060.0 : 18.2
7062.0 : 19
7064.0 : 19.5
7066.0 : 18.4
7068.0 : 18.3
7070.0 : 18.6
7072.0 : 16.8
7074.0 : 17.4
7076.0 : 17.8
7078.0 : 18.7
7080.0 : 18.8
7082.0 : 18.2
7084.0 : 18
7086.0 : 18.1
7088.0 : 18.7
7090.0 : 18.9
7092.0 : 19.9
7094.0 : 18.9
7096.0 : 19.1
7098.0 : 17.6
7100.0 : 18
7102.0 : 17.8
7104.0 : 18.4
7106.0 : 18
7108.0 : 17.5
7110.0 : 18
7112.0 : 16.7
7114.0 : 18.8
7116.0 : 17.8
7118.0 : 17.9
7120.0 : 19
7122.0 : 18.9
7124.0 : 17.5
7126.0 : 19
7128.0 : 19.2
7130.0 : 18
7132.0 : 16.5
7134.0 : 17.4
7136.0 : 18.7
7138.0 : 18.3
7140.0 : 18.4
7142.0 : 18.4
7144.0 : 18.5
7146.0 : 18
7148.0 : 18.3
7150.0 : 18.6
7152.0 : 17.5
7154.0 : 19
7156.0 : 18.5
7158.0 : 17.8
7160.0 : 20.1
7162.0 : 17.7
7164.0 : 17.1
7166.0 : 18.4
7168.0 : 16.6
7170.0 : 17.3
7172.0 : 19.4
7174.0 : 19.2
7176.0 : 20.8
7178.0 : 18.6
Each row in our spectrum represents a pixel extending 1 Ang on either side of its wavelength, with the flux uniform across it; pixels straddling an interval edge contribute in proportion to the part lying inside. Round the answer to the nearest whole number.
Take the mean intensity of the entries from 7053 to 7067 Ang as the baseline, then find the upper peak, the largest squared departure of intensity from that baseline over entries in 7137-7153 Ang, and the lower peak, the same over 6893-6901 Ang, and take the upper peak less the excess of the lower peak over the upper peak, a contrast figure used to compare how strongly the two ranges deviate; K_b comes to 1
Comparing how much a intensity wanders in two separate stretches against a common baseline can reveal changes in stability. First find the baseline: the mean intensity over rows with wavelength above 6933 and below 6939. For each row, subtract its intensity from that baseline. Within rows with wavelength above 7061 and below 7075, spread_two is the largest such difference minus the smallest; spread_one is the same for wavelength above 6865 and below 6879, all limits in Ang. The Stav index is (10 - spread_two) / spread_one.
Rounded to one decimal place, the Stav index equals 4.1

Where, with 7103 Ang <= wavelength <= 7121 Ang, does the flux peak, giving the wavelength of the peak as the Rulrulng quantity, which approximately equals 7120.0 Ang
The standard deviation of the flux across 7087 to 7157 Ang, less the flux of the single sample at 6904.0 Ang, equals -17.1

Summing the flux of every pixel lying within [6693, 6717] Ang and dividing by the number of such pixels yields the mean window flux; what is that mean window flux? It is 20.0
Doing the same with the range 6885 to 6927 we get 19.1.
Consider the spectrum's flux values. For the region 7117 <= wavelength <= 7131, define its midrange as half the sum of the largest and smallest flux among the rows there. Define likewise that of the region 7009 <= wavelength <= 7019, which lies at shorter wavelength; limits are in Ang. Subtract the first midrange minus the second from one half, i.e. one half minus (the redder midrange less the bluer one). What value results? 0.8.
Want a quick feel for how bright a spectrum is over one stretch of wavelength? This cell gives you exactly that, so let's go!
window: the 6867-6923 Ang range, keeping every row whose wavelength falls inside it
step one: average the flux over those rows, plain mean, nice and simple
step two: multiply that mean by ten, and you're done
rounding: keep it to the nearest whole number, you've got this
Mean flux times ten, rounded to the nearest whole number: 193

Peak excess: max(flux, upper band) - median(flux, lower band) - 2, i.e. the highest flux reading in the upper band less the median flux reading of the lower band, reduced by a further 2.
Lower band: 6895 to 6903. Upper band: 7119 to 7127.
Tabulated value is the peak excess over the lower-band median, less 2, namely -2.15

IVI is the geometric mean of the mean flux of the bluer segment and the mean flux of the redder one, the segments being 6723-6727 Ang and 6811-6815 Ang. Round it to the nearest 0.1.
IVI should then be 19.2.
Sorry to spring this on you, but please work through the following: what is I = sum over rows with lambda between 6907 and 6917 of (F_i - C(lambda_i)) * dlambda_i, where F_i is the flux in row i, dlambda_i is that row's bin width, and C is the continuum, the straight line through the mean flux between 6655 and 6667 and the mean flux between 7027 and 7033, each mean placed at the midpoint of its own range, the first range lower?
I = -2.0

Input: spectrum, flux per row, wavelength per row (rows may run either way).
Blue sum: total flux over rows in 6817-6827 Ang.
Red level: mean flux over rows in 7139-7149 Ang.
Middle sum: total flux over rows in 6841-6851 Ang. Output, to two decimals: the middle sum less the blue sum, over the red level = 0.06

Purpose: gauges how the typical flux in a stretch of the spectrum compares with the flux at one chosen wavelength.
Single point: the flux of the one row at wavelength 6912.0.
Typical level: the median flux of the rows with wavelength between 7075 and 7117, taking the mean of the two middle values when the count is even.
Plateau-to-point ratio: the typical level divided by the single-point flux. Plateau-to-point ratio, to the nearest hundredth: 0.97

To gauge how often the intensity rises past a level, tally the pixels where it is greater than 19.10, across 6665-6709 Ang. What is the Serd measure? 21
